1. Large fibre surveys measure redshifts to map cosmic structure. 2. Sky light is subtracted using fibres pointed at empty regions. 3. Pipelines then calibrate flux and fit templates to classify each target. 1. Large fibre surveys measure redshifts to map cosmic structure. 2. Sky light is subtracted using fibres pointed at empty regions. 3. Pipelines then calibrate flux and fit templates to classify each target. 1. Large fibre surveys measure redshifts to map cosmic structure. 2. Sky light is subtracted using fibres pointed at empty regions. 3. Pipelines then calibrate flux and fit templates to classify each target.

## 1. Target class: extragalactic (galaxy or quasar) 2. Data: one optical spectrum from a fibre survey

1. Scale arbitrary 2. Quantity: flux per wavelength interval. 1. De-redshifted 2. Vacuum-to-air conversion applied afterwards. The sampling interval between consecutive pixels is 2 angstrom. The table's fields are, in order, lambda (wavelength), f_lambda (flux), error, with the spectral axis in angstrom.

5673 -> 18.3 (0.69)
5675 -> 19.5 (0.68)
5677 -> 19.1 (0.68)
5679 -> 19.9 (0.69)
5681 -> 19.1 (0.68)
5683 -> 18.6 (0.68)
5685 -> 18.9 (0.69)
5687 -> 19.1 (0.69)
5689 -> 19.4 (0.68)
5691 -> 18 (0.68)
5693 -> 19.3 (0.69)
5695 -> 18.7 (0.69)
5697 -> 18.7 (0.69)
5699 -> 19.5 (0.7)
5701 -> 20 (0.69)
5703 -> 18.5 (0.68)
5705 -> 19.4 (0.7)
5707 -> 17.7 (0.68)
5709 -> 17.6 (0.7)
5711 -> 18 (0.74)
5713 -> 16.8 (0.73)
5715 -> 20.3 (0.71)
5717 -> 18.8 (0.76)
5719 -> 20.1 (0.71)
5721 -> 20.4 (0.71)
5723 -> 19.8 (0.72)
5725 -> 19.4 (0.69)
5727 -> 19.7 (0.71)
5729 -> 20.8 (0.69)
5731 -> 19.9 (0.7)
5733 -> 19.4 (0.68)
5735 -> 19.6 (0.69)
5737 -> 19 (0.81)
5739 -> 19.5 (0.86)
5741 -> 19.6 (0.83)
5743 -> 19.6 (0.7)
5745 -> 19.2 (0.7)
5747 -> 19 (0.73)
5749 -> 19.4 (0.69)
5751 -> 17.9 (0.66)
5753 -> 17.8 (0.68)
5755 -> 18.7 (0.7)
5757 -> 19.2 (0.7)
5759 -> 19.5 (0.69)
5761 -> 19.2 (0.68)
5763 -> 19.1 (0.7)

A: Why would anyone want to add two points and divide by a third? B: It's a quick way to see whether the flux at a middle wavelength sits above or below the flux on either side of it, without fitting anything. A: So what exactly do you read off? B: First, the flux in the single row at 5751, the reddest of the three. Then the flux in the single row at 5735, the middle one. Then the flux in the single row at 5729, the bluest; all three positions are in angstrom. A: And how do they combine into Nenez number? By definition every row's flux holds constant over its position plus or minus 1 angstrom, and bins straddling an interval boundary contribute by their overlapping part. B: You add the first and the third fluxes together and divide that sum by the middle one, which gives 1.97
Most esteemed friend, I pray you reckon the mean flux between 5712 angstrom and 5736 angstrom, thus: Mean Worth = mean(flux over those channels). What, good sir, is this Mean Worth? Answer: 19.6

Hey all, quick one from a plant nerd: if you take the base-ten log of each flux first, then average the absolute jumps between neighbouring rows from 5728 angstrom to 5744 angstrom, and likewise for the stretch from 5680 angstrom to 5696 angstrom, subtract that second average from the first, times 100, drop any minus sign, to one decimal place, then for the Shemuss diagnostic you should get 0.6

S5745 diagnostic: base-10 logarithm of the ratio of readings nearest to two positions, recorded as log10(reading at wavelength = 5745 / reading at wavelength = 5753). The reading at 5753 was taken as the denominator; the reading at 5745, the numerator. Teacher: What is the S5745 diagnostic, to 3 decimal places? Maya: 0.033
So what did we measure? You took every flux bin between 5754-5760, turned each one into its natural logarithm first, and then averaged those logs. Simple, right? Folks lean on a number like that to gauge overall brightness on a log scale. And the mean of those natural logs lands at 2.95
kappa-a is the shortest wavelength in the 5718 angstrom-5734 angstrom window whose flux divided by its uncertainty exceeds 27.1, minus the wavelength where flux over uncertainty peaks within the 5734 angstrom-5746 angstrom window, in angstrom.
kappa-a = -16 angstrom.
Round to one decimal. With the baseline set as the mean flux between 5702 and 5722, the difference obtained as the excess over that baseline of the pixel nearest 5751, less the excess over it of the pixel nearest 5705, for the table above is -1.5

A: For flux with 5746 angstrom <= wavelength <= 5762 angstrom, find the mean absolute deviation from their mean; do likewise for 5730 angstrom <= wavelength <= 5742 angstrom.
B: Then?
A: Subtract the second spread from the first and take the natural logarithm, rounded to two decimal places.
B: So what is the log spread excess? -1.11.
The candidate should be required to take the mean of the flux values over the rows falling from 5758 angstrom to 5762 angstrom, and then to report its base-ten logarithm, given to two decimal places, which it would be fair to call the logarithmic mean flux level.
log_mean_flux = 1.29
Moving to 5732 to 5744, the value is 1.29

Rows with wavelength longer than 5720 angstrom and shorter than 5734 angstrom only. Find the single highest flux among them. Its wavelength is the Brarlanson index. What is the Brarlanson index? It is 5729 angstrom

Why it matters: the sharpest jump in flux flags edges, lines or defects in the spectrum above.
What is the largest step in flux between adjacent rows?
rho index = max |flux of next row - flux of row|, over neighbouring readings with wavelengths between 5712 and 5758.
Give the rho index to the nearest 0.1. 3.5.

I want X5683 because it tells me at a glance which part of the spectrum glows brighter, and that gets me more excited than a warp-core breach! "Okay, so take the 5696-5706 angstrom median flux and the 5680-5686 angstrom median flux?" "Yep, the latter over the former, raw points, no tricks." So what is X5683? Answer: 0.97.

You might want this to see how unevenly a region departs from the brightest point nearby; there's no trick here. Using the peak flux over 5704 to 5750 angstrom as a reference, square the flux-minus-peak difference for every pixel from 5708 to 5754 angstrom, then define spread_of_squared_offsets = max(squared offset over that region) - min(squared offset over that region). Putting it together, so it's 16.0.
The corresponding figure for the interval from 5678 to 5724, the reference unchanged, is 15.8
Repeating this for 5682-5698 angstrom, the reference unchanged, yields 5.9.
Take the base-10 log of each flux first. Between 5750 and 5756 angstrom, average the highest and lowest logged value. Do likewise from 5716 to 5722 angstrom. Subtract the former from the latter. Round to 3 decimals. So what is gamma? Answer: 0.031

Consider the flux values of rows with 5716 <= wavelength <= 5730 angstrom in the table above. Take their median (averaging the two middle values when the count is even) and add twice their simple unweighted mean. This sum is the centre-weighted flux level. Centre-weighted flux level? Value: 59.5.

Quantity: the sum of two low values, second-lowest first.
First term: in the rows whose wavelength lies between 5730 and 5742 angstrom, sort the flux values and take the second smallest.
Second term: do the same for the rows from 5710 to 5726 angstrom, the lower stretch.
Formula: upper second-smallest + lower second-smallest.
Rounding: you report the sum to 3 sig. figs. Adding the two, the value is 37.4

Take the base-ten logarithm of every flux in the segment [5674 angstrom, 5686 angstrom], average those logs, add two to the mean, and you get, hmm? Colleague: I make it 3.28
